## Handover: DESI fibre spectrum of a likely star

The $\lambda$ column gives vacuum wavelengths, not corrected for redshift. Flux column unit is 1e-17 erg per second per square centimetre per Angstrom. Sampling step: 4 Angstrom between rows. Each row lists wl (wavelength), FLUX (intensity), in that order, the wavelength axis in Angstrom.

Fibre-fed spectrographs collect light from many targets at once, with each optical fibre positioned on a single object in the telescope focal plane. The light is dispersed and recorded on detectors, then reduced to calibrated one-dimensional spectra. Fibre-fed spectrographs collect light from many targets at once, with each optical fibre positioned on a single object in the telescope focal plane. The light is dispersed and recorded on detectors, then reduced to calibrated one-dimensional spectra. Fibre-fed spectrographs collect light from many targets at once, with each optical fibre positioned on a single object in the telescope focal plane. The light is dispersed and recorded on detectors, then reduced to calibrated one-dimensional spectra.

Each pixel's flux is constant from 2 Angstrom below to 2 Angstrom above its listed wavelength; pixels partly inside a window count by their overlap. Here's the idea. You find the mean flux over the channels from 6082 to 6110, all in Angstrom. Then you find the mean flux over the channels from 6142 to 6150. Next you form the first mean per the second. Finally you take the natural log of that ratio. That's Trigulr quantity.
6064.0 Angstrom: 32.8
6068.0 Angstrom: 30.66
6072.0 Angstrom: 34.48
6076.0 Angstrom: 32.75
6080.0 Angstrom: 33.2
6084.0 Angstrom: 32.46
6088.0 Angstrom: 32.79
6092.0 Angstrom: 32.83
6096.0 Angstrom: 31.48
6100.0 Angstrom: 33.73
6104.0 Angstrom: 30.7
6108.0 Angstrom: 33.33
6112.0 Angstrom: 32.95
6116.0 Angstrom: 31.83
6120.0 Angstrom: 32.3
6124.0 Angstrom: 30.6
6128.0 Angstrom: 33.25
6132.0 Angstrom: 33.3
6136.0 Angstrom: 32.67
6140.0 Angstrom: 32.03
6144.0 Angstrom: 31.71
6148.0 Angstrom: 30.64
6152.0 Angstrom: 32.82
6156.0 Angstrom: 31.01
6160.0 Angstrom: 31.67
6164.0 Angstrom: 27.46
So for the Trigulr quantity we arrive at 0.041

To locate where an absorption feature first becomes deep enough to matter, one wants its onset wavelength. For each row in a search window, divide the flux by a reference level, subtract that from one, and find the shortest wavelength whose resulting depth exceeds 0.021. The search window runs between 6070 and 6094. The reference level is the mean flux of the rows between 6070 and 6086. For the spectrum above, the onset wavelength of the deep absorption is 6084.0 Angstrom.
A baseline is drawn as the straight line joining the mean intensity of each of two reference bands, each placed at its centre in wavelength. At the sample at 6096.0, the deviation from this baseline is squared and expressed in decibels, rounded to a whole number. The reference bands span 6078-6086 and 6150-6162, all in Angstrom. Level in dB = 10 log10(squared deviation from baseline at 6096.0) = 1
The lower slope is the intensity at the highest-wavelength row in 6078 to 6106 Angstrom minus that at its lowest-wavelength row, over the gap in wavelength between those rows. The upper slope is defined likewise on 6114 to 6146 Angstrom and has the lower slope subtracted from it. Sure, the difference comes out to 0.10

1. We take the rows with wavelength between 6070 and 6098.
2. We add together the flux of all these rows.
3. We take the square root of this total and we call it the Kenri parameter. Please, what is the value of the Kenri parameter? 15.2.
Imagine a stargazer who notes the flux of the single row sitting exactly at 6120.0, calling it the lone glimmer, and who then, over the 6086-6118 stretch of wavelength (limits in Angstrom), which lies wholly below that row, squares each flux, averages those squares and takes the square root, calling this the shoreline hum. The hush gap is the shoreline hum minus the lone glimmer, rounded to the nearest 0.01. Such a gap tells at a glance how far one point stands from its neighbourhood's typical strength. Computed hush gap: 0.17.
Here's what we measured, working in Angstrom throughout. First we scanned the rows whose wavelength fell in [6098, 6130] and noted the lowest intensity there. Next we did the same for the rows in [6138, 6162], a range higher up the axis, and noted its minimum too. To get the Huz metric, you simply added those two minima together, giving 61.2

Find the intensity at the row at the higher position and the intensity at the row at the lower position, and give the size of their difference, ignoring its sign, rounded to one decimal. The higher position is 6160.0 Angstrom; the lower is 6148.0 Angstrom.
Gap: 1.0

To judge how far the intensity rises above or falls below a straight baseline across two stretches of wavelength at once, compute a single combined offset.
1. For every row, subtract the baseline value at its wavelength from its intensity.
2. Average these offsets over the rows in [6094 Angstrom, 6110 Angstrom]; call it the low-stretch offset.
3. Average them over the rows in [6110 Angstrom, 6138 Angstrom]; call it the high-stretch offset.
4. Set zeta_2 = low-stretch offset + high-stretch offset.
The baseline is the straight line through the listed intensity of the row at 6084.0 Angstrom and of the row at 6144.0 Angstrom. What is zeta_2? 0.53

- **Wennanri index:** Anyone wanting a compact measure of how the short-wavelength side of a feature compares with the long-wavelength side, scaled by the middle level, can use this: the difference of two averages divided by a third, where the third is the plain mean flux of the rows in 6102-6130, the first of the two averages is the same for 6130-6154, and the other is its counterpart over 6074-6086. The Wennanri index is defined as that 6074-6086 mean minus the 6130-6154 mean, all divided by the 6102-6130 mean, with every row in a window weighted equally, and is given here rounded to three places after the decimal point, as 0.019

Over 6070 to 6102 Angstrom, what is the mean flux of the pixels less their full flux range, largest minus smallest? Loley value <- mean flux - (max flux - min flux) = 30.0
